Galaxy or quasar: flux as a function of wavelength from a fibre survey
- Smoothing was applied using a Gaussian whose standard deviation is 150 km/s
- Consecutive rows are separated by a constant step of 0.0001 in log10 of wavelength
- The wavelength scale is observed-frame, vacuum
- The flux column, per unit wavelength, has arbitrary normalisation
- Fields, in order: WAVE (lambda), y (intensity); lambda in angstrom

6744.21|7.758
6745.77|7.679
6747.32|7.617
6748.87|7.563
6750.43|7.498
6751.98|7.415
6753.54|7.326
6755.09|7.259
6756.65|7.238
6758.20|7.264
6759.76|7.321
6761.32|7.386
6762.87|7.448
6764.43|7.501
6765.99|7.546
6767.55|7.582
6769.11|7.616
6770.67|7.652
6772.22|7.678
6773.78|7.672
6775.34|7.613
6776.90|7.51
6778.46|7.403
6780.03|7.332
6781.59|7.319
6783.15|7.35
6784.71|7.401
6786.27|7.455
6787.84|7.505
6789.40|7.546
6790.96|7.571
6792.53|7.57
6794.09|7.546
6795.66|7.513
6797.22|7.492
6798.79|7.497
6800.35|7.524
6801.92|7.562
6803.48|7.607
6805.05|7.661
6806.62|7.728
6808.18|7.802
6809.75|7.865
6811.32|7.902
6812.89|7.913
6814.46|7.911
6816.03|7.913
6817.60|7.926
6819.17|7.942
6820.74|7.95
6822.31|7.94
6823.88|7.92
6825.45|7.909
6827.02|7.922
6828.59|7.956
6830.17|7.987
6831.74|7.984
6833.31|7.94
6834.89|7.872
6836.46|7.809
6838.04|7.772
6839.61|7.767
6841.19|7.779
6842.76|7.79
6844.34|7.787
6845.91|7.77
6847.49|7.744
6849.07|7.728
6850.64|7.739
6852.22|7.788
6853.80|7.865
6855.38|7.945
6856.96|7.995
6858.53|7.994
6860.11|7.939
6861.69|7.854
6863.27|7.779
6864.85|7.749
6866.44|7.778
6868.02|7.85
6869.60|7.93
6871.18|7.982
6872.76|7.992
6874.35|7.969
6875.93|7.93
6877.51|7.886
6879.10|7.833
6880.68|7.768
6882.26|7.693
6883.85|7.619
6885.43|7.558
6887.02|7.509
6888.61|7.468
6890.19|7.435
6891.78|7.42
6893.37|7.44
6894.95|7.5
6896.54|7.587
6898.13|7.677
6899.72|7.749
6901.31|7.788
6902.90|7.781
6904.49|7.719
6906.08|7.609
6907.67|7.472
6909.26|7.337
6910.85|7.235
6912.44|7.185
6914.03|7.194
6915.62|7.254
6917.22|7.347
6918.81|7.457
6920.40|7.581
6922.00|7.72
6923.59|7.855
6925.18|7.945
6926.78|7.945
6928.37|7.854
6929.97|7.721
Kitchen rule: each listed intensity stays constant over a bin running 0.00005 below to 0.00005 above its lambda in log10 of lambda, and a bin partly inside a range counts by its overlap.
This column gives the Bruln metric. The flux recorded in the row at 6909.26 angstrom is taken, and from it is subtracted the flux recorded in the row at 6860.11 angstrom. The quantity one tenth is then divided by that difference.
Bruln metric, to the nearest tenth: -0.2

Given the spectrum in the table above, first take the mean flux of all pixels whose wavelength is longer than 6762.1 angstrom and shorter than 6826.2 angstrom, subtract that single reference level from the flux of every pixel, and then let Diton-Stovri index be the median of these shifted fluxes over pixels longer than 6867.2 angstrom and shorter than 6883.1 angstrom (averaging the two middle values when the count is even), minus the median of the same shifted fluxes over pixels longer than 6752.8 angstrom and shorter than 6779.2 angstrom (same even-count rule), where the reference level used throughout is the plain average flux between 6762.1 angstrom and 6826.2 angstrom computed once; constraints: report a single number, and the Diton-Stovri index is 0.4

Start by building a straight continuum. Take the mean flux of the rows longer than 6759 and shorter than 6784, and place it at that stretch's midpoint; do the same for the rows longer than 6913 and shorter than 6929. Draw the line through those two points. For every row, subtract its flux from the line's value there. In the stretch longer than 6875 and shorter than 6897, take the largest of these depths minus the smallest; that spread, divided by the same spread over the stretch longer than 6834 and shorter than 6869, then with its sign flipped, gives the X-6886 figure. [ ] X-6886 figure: -2.00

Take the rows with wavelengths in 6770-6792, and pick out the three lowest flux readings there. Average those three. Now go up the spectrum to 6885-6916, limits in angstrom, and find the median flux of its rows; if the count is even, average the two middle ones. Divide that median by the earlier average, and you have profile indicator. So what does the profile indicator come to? 1.02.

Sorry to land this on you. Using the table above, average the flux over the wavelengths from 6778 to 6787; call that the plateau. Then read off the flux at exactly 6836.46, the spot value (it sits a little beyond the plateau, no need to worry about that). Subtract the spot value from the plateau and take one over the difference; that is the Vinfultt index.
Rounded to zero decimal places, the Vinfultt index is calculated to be -2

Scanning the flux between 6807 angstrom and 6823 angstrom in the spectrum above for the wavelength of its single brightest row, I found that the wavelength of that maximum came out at 6820.74 angstrom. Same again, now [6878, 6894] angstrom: 6879.10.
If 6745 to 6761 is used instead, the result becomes 6745.77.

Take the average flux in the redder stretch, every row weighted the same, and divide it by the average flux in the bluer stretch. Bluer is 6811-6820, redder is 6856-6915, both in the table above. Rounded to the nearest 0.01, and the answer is 0.97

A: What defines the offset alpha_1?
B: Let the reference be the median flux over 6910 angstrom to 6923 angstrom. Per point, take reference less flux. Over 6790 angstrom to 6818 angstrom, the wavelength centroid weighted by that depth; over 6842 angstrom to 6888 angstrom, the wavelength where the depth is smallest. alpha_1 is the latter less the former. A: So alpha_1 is 49.5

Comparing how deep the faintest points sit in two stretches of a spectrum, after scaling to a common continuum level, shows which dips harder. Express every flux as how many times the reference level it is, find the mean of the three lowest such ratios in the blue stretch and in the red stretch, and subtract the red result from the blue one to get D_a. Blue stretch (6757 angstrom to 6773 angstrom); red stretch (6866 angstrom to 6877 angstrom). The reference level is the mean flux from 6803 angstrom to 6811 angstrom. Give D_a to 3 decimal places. -0.068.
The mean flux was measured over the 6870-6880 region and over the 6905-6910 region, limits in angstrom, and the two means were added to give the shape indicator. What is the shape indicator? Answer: 15.4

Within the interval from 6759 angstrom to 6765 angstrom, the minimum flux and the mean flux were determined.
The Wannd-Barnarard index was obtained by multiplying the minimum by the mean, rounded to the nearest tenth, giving 54.3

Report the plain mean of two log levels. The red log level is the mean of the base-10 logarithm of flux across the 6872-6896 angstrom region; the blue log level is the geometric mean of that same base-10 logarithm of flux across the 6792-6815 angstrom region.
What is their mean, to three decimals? 0.885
